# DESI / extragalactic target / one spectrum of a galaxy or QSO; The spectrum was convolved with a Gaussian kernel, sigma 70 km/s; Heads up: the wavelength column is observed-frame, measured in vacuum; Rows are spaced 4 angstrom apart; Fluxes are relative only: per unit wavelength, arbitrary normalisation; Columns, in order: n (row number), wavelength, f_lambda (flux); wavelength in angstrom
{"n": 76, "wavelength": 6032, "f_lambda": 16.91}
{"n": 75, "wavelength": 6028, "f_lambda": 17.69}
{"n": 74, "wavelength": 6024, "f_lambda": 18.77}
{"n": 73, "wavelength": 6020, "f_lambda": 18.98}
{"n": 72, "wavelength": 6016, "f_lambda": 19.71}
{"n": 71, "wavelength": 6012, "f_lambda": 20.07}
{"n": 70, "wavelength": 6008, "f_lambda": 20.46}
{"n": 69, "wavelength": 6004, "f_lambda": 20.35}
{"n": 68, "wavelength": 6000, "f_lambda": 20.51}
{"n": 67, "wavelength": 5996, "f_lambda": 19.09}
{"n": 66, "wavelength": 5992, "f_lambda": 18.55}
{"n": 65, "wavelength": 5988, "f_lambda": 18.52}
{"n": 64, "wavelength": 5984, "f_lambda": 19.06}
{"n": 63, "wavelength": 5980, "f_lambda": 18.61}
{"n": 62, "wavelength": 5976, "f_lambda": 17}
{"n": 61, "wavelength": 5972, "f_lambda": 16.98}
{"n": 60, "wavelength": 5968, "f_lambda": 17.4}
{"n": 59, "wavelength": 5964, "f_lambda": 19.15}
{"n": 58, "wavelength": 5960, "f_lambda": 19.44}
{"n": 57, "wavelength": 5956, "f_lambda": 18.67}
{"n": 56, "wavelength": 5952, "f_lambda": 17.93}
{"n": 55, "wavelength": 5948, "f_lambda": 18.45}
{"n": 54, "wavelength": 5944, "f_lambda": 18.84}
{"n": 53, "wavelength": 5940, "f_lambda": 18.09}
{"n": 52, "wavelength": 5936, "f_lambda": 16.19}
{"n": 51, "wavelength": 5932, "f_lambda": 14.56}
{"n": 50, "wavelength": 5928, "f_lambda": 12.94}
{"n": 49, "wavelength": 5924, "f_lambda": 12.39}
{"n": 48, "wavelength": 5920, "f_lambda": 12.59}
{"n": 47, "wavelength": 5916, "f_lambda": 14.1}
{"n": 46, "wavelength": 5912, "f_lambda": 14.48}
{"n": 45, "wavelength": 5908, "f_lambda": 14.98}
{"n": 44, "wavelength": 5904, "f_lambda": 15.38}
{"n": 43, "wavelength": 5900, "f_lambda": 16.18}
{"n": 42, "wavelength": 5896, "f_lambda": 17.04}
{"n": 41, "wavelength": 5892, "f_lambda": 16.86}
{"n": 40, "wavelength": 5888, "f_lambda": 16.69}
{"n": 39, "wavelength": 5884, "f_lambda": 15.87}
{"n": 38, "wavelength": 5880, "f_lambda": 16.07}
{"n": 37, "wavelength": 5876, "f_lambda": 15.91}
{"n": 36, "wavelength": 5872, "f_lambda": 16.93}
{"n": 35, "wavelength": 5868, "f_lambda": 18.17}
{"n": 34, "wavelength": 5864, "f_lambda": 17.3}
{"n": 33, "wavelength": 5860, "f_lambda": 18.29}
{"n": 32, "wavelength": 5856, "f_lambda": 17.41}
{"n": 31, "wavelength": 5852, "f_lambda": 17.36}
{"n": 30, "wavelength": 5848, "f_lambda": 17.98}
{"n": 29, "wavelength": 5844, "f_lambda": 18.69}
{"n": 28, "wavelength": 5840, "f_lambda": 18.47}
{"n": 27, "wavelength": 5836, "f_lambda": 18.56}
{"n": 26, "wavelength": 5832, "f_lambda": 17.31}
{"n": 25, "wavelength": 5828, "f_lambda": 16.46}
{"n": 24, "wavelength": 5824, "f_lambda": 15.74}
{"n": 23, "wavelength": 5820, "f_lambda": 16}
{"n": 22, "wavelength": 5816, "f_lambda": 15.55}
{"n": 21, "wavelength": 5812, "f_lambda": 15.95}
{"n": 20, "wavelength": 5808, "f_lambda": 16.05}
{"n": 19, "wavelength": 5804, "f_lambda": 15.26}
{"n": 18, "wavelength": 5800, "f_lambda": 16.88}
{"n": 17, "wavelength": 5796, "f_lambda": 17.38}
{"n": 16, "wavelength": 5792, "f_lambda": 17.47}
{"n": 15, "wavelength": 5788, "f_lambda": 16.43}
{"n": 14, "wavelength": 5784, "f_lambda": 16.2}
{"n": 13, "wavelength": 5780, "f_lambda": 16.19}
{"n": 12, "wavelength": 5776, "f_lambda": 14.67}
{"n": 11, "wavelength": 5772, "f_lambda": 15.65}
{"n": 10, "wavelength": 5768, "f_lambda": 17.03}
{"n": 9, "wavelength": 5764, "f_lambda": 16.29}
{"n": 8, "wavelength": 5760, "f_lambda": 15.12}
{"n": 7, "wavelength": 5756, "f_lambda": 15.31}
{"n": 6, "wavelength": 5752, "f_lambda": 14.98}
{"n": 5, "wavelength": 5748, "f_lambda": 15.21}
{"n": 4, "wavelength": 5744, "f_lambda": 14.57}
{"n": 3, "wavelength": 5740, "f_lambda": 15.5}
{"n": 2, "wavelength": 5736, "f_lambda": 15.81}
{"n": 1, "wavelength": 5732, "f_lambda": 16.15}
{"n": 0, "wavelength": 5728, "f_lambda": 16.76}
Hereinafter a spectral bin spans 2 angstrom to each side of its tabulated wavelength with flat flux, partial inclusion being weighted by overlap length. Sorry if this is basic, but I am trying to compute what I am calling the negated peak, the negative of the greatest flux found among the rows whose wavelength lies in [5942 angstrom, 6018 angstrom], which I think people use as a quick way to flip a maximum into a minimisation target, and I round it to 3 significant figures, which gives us -20.5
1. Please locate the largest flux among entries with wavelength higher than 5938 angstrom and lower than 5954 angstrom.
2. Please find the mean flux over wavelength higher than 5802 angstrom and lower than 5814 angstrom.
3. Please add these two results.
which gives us 34.6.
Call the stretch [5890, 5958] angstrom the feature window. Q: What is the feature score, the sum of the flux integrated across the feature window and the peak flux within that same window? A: 1098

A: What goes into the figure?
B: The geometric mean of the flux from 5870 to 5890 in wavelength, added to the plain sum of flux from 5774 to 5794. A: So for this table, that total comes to 97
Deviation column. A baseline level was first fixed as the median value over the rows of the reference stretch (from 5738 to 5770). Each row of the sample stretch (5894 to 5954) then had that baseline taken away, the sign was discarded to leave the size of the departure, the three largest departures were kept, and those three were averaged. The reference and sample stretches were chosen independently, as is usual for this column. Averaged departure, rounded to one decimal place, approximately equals 3.2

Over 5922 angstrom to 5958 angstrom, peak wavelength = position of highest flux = 5944 angstrom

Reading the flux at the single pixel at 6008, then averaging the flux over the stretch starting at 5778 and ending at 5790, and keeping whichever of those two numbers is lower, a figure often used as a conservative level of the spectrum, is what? 16.3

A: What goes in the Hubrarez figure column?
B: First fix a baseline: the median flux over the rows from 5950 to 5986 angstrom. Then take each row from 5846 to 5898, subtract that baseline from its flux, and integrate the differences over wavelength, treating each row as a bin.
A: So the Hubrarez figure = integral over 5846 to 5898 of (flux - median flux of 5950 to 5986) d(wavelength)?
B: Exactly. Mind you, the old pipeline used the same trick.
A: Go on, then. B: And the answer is -80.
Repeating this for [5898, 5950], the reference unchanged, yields -171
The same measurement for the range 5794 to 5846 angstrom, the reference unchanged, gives -95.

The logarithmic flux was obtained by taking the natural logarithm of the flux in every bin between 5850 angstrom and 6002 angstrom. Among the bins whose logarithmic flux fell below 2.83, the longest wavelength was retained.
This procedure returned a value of 5936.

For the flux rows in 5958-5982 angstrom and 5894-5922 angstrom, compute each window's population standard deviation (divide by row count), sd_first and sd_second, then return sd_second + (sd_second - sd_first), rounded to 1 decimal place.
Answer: 1.7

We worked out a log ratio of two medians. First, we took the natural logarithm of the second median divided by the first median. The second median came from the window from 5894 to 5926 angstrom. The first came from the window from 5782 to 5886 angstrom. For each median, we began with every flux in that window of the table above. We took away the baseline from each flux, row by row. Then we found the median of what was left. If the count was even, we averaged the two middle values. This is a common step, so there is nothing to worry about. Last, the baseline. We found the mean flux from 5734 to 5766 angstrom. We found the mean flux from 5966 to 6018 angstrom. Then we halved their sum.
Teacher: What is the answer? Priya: 2.3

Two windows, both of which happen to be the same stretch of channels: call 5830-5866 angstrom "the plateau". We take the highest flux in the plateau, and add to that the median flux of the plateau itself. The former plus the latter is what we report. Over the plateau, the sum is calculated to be 36.7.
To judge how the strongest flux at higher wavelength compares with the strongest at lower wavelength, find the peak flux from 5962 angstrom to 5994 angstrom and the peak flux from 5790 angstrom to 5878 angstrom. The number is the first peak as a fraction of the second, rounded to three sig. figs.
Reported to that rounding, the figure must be 1.02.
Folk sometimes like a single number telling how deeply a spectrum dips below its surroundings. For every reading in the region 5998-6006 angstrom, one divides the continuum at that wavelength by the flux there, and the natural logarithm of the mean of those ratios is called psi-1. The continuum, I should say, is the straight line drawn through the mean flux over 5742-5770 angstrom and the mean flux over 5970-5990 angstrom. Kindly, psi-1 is -0.11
